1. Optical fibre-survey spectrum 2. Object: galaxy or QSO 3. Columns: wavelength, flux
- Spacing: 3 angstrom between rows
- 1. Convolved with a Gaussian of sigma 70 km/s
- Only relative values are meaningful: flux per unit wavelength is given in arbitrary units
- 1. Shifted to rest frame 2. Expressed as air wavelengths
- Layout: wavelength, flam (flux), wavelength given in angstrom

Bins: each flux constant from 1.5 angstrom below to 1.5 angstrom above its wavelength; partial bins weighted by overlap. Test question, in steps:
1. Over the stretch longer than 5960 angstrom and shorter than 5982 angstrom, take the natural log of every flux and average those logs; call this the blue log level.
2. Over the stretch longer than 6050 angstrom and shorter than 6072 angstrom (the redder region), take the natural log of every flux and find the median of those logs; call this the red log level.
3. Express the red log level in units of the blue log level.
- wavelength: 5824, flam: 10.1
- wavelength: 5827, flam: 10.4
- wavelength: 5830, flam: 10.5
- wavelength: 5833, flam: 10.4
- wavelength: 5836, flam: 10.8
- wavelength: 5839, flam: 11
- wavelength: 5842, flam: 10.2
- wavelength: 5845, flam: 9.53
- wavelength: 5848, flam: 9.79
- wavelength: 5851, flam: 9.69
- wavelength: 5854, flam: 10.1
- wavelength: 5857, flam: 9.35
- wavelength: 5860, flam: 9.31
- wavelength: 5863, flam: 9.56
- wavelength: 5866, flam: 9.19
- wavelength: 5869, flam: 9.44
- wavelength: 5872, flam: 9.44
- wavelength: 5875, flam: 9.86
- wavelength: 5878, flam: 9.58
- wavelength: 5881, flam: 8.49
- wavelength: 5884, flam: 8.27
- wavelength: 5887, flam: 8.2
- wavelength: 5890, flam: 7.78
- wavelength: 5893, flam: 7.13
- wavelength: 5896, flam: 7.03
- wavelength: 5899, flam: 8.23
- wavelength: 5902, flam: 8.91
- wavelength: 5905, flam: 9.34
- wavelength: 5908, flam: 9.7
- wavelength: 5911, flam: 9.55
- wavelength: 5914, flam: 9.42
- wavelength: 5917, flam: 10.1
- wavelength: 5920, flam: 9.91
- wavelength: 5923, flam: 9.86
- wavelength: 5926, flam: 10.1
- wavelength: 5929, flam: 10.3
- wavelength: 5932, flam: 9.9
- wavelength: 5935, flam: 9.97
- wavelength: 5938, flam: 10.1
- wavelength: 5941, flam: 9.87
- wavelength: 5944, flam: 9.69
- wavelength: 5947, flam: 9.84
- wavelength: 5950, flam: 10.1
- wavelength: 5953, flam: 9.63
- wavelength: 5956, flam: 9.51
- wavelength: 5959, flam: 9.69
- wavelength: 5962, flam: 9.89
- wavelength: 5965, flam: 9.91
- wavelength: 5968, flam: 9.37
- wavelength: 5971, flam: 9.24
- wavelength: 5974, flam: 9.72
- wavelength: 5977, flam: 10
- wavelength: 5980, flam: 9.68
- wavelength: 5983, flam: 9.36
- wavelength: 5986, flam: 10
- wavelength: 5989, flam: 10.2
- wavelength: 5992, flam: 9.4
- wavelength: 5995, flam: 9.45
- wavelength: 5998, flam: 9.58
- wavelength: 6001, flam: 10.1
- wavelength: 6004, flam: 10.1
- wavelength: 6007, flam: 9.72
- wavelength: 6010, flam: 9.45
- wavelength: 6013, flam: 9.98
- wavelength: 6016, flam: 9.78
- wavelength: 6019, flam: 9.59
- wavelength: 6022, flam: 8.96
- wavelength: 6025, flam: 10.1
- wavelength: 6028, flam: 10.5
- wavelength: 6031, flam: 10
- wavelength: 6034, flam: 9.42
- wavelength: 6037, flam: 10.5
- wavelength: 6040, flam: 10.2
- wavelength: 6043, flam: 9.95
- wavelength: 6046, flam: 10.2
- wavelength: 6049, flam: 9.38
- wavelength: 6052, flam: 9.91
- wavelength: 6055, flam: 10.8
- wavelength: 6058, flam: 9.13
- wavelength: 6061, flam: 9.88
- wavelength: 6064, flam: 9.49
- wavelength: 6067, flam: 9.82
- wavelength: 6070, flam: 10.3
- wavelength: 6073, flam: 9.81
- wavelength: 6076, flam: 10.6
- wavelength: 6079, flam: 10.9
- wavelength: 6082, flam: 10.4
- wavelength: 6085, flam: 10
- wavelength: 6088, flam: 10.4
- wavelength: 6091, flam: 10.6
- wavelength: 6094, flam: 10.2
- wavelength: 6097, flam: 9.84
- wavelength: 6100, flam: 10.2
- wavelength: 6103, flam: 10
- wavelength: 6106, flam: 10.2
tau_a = 1.01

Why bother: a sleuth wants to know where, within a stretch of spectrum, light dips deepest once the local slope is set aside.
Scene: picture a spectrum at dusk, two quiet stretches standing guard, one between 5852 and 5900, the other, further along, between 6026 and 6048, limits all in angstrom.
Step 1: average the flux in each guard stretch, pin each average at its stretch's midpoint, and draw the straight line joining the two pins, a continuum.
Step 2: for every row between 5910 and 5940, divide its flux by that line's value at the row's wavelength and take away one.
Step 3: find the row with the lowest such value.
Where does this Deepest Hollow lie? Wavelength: 5914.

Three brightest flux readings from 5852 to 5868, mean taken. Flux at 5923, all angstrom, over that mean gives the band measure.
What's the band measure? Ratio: 1.02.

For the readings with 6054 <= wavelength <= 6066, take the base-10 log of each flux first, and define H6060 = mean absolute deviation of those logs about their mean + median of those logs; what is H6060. 1.01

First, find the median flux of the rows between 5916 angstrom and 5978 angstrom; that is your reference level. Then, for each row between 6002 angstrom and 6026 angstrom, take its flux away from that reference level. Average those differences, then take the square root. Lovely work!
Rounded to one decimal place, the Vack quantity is 0.4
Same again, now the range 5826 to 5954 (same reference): 0.6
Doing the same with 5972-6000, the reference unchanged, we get 0.4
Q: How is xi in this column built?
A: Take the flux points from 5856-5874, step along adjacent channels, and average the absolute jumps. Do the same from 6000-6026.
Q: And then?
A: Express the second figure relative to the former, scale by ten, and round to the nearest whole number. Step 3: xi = 23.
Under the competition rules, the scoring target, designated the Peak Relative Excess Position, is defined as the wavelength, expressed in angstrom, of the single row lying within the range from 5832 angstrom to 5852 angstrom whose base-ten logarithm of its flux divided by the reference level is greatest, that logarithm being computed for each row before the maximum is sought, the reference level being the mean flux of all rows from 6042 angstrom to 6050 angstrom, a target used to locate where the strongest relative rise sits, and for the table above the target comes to 5839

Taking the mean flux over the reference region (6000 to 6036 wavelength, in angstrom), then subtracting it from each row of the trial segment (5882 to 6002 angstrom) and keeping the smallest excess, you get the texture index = -2.78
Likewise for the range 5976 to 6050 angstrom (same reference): -0.85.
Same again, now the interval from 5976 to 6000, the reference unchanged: -0.45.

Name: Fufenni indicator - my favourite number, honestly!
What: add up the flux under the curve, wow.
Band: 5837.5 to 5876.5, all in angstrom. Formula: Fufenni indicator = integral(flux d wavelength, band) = 379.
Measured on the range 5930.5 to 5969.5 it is 382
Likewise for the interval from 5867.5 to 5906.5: 335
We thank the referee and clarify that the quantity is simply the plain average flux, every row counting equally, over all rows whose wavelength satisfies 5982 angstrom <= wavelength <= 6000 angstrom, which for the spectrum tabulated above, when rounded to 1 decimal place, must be 9.7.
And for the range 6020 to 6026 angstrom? 9.5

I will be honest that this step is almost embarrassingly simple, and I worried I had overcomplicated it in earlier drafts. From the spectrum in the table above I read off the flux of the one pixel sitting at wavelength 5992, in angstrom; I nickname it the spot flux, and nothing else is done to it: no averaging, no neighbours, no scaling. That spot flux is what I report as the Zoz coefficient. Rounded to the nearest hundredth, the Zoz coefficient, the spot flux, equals 9.40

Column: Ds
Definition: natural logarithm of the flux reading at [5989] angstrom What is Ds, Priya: 2.32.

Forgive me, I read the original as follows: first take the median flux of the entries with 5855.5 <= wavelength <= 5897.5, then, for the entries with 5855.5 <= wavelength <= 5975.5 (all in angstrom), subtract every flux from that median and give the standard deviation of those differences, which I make 0.78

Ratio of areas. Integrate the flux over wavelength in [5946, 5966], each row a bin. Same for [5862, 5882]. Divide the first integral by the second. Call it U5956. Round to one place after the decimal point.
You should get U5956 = 1.0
